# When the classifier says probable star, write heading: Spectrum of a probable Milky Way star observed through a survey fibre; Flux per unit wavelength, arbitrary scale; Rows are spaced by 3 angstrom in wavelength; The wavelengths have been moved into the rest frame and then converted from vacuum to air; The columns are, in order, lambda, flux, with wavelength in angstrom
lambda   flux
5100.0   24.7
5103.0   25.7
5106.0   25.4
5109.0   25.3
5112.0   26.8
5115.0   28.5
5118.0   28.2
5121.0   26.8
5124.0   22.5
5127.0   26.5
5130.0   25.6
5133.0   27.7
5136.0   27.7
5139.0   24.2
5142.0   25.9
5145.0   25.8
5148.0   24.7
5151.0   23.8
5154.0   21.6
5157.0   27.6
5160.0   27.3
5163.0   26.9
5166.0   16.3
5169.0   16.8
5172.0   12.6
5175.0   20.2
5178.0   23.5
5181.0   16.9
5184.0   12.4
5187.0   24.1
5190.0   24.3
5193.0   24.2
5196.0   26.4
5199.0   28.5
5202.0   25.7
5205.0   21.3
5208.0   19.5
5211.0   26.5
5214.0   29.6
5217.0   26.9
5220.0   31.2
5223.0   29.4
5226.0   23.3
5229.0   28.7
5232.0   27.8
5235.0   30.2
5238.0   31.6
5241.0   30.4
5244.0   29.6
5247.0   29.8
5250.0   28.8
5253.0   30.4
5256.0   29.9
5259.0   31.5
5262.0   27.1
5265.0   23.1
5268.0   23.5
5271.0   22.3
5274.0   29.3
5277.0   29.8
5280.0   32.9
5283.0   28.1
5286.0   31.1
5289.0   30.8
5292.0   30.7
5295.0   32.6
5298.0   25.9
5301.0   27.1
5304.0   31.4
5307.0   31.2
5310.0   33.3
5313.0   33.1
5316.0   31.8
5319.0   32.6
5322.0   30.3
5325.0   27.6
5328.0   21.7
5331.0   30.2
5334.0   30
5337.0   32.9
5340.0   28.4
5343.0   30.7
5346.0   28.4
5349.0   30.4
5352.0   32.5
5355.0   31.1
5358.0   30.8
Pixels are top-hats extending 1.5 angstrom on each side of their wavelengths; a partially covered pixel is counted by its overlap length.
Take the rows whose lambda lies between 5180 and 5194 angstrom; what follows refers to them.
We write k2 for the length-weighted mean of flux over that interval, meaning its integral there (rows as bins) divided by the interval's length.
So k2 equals 20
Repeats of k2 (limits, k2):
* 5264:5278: 26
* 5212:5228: 28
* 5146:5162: 25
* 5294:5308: 29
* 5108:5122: 27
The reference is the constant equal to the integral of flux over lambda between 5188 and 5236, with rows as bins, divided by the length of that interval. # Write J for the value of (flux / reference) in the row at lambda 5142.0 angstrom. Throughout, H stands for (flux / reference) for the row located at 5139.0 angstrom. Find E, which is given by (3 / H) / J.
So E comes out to 3.3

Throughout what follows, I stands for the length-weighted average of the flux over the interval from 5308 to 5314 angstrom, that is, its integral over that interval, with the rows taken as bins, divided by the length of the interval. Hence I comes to 33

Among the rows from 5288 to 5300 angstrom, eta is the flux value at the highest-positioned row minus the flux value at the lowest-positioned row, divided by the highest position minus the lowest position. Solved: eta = -0.54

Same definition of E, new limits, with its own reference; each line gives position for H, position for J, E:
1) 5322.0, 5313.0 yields 2.1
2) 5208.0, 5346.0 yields 3.8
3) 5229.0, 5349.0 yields 2.4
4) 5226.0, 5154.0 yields 4.2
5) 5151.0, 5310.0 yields 2.6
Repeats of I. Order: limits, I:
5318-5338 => 29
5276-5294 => 31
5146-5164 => 25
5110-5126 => 27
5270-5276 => 26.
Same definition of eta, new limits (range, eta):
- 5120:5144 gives -0.04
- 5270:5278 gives 1.25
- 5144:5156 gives -0.47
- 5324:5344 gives 0.17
